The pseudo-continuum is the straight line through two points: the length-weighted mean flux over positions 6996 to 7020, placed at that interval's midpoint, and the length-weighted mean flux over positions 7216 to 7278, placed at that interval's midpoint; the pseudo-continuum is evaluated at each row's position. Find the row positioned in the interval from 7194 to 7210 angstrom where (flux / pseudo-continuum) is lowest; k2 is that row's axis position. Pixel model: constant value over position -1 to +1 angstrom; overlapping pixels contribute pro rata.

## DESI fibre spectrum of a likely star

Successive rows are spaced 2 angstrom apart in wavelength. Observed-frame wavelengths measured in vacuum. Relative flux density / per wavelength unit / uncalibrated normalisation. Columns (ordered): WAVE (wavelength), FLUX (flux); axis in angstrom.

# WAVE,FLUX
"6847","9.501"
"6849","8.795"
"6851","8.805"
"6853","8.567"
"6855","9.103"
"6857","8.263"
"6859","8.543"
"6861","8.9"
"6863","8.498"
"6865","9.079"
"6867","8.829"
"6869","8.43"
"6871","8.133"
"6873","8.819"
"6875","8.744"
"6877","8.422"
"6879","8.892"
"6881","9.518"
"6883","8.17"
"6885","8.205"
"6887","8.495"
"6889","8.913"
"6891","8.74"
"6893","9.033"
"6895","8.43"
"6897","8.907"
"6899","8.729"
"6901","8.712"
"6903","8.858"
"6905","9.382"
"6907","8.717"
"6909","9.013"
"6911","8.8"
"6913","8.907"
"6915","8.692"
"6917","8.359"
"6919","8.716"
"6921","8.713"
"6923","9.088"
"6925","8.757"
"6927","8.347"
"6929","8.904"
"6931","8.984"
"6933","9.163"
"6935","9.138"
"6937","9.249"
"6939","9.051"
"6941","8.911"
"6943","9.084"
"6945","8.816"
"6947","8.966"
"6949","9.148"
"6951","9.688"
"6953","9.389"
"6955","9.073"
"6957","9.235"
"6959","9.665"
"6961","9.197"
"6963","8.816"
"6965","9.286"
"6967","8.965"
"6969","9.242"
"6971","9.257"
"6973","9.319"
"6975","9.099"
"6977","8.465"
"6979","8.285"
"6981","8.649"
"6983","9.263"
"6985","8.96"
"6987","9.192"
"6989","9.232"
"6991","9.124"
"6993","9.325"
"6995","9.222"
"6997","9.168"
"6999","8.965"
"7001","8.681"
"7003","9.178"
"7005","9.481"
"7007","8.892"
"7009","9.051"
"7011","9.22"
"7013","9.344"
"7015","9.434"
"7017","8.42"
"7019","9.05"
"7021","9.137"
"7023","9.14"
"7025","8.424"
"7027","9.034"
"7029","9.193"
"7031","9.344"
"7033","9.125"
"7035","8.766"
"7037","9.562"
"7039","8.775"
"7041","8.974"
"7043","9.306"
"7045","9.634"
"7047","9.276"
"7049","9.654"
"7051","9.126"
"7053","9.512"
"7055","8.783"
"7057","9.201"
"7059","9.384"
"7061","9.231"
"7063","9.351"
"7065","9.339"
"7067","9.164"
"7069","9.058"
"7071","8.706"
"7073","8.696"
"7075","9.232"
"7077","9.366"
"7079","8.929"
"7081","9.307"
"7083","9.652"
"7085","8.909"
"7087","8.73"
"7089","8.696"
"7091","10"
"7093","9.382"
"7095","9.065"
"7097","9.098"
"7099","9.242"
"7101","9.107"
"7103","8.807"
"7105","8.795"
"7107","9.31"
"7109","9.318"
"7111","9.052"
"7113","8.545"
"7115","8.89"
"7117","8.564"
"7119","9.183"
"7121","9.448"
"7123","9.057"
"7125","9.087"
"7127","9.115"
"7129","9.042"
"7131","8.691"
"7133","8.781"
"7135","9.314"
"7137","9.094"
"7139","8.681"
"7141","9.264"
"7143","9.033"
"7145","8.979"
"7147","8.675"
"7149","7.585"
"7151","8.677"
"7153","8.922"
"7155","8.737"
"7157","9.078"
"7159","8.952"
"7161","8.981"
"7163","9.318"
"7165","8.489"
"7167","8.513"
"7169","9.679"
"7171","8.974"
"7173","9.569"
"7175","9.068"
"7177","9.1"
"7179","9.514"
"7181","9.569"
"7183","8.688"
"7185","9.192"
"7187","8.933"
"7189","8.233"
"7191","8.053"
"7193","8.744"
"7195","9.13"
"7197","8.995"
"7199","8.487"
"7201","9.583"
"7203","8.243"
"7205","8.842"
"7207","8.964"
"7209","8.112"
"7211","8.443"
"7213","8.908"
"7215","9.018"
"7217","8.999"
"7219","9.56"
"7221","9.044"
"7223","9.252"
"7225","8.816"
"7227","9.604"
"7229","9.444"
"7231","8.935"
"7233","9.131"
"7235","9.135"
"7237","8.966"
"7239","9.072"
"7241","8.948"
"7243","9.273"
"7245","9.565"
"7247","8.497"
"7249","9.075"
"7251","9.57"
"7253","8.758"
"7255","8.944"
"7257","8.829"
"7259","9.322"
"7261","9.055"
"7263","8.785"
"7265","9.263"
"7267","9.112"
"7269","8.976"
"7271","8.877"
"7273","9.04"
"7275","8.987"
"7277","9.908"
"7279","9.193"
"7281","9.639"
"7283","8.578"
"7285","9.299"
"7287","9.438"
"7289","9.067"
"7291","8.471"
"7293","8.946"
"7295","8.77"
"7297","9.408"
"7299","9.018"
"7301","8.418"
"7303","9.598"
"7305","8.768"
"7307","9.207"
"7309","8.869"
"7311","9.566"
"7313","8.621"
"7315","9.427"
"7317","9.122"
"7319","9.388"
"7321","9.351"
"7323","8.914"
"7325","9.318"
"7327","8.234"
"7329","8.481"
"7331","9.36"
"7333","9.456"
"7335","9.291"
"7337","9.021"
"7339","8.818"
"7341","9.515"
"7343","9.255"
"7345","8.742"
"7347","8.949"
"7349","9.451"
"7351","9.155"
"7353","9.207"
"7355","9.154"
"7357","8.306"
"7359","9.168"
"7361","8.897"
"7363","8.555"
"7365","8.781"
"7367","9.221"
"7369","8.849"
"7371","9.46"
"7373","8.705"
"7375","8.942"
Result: 7209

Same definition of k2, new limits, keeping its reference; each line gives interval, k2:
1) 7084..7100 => 7089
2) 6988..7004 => 7001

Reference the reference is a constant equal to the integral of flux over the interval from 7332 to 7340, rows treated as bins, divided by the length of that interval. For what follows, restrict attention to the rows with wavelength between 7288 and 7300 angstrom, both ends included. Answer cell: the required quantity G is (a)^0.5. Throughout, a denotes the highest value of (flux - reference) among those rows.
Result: 0.51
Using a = 0.26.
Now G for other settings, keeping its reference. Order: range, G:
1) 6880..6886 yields 0.61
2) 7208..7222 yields 0.64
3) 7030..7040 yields 0.64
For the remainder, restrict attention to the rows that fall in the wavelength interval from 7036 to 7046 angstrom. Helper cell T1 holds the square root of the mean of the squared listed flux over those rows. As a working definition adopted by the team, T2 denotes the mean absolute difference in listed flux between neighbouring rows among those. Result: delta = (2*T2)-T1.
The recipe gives -8.43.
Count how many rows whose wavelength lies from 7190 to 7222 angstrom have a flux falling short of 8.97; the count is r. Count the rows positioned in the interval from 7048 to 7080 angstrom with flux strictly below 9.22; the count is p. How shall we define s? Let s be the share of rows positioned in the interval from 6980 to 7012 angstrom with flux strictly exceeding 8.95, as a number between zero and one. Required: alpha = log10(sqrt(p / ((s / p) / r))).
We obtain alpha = 1.43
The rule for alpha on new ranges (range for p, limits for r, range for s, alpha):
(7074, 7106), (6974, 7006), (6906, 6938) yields 1.56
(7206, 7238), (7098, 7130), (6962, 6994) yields 1.49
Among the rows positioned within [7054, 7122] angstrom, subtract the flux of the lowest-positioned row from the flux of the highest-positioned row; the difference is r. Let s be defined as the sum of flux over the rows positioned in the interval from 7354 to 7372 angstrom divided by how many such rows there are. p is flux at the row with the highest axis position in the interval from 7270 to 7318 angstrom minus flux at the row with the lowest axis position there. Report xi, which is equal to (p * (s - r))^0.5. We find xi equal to 1.4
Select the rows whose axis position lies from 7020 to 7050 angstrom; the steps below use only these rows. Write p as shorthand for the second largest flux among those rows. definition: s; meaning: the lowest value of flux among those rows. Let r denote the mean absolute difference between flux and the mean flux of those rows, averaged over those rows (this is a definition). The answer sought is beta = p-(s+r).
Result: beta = 0.96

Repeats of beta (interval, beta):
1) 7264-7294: 0.90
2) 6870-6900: 0.61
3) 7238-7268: 0.84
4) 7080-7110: 0.68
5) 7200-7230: 1.13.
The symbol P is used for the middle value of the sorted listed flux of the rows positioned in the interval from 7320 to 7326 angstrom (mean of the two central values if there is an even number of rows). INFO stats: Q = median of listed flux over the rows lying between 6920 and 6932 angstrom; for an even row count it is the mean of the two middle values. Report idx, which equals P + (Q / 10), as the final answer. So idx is 10.2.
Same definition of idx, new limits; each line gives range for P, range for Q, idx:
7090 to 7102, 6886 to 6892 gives 10.0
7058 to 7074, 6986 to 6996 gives 10.1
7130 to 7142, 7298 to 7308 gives 9.8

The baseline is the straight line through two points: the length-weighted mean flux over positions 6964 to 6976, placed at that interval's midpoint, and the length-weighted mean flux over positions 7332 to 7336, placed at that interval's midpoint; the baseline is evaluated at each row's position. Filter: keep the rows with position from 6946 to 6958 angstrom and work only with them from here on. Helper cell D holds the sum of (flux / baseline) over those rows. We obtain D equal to 6.04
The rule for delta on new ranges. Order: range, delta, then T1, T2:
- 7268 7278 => -8.55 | 9.17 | 0.31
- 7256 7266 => -8.30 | 9.05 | 0.38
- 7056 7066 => -9.07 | 9.30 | 0.12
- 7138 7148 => -8.34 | 8.93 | 0.29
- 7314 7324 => -8.72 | 9.24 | 0.26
